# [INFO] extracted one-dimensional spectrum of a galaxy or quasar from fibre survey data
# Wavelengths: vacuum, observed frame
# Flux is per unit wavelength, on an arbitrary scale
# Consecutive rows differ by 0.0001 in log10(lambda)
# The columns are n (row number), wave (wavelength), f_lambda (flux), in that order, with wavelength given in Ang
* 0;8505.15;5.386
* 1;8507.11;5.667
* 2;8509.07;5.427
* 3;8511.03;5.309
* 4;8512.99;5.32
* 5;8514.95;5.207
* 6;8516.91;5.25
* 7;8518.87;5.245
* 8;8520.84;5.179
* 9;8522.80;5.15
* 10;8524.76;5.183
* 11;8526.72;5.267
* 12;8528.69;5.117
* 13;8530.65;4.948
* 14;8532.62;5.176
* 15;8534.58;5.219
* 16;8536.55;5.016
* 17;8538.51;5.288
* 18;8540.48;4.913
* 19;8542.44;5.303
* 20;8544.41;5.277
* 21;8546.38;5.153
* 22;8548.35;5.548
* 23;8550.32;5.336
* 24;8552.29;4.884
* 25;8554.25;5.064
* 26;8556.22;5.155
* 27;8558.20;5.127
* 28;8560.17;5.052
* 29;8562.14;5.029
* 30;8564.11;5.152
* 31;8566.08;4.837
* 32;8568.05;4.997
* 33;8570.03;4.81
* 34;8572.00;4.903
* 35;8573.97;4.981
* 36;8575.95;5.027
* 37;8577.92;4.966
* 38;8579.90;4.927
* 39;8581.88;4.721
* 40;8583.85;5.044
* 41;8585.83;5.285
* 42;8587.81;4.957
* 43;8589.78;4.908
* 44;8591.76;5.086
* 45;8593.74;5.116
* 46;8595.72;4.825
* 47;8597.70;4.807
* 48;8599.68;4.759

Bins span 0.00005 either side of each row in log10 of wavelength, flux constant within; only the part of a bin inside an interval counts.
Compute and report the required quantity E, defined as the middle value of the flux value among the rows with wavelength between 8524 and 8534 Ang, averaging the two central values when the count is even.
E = 5.18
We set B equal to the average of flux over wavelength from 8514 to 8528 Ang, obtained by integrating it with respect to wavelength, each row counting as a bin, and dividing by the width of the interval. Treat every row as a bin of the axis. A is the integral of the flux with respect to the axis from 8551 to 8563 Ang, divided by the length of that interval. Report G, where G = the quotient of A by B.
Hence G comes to 0.97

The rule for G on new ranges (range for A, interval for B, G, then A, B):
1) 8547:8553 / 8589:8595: 1.05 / 5.26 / 5.03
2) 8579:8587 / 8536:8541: 0.98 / 4.99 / 5.09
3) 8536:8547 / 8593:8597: 1.04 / 5.17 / 4.95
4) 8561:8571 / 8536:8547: 0.96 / 4.97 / 5.17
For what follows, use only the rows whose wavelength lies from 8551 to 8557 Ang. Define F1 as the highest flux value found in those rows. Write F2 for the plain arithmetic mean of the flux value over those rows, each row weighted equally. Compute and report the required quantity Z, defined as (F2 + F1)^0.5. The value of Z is 3.19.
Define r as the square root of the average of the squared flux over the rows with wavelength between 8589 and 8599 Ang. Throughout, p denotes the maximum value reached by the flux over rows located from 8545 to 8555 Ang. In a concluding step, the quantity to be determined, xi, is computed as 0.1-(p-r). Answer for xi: -0.5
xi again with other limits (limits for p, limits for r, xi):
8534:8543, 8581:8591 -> -0.2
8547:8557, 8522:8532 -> -0.3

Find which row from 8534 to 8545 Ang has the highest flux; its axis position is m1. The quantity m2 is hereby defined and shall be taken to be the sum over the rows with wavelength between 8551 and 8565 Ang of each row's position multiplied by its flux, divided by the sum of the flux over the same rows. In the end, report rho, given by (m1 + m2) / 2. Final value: 8550.3 Ang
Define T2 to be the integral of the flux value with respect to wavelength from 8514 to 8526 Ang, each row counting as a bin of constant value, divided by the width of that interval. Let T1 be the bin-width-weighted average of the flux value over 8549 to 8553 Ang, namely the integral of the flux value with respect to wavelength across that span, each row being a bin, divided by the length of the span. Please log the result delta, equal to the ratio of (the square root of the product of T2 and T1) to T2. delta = 1.00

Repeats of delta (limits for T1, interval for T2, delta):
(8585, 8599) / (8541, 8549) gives 0.97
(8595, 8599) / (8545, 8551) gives 0.95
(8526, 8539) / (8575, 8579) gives 1.01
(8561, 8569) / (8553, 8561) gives 0.99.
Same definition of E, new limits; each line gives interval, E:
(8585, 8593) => 5.02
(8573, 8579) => 4.98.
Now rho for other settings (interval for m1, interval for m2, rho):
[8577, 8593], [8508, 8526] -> 8551.3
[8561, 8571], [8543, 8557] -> 8557.2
